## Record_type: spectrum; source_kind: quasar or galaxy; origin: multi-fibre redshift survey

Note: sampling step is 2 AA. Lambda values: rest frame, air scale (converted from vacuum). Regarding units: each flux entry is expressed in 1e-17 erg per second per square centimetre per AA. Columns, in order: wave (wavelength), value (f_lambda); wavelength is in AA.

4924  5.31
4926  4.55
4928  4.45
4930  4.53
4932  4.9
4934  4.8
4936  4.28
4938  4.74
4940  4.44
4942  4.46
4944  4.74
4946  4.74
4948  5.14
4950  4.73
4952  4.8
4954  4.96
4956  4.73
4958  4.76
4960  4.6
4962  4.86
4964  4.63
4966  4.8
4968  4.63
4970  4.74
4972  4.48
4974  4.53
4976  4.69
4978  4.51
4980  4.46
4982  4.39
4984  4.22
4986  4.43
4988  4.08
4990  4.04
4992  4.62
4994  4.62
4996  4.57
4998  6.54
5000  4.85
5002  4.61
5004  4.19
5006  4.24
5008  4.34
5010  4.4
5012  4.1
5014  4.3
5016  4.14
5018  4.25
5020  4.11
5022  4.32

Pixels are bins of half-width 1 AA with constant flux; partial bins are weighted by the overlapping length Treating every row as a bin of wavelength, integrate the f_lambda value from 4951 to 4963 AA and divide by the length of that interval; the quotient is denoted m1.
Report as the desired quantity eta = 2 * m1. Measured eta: 9.57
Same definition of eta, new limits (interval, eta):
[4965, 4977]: 9.29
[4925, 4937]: 9.17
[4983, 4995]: 8.67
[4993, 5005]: 9.79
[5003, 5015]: 8.52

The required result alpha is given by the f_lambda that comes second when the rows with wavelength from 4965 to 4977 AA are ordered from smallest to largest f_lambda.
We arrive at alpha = 4.53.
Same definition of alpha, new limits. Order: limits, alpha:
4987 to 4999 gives 4.08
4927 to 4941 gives 4.44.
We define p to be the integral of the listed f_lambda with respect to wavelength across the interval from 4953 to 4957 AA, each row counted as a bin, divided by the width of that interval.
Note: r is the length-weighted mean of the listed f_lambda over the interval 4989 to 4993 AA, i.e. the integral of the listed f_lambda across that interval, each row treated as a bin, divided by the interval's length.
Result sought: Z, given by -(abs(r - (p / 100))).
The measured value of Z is -4.28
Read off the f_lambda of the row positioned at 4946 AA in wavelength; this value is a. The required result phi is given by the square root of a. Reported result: 2.18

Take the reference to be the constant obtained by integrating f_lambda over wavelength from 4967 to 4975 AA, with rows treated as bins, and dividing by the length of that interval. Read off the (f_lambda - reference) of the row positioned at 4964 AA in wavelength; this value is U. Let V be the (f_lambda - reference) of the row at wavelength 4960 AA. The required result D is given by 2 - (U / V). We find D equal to -5.0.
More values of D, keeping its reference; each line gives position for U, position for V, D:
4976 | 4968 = -0.7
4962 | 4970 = 0.2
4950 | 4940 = 2.9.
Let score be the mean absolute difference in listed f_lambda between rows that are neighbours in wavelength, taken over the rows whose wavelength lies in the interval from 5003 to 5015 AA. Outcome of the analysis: 0.14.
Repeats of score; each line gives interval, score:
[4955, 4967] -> 0.17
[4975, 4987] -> 0.14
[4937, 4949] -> 0.20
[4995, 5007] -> 0.87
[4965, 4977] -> 0.15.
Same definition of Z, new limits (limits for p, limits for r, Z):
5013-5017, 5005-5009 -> -4.25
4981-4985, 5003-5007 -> -4.17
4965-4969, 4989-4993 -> -4.28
